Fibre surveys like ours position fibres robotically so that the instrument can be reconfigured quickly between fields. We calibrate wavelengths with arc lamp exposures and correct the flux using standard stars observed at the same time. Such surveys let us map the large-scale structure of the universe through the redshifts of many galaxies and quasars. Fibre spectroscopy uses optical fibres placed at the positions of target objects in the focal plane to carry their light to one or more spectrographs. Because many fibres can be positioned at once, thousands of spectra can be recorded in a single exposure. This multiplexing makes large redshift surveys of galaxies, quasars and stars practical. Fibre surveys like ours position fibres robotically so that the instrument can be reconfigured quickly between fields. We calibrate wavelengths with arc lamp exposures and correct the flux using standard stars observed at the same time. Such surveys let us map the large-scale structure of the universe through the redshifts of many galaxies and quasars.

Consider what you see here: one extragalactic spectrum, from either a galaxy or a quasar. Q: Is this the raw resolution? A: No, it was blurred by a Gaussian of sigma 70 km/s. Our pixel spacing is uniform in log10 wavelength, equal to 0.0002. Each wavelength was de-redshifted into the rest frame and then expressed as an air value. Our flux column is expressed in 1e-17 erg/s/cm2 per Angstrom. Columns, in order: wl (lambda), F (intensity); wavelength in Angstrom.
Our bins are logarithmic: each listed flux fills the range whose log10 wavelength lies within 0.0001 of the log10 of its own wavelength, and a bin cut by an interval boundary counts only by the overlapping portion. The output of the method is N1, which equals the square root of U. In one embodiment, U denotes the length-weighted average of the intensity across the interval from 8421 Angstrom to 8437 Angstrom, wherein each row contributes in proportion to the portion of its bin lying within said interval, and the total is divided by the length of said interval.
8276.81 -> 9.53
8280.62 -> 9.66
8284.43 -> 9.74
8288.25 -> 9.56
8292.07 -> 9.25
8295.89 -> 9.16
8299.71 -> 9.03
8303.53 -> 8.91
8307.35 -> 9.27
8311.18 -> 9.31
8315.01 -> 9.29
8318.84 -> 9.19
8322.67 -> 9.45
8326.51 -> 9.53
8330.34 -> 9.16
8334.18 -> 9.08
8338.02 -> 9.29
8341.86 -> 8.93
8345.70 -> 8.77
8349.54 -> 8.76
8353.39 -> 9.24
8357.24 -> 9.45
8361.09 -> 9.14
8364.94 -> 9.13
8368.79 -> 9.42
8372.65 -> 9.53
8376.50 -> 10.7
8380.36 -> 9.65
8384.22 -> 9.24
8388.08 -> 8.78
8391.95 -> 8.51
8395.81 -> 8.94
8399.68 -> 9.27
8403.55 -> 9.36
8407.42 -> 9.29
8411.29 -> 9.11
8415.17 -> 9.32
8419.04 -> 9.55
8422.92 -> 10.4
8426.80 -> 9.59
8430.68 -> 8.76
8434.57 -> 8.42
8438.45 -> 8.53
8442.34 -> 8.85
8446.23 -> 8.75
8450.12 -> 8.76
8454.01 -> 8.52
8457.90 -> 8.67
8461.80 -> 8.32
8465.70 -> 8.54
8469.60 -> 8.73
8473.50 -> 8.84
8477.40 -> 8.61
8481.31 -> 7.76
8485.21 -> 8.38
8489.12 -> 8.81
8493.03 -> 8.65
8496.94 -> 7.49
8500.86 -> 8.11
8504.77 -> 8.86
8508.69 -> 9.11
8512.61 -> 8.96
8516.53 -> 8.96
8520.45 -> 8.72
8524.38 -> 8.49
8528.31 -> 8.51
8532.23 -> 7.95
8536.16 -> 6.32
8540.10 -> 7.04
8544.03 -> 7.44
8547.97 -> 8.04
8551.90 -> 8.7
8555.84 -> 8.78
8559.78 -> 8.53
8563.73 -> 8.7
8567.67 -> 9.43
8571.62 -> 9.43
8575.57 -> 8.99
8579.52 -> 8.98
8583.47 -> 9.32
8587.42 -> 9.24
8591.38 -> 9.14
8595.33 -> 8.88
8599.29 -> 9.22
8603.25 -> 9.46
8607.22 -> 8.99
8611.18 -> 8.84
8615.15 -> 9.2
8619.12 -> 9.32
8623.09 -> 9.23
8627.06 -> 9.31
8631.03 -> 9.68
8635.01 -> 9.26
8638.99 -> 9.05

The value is 3.04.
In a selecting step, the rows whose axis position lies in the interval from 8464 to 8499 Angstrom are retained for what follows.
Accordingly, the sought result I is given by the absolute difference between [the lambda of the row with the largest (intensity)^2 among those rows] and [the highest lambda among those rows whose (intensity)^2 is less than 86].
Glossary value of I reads 23.4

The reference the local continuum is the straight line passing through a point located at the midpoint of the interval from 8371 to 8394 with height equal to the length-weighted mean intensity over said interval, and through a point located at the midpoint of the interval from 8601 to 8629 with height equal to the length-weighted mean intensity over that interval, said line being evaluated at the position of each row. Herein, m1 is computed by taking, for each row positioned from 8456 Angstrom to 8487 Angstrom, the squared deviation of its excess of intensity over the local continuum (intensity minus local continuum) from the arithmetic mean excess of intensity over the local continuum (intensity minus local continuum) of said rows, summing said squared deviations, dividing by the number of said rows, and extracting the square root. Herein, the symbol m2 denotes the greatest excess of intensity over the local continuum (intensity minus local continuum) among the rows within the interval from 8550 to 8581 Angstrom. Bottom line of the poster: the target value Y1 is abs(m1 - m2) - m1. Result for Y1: -0.20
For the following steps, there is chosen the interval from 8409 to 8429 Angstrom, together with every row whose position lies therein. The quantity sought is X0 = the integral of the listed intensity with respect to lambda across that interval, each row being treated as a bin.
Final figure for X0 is 192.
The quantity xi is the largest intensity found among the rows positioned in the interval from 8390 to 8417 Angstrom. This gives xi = 9.36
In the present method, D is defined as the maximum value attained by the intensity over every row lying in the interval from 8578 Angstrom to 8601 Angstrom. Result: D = 9.32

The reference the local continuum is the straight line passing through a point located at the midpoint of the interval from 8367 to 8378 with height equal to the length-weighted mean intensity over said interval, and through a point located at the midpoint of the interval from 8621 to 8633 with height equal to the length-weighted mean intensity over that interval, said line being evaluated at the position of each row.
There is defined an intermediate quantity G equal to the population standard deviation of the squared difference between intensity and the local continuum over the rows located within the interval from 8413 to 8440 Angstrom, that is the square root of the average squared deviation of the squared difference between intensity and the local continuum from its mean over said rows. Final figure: 0.7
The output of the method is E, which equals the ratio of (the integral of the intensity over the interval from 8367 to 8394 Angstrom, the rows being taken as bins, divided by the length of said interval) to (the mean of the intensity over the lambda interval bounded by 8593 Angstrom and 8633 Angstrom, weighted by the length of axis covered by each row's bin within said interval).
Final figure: 1.02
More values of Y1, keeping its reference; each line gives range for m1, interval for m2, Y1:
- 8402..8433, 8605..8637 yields -0.38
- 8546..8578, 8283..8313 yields -0.25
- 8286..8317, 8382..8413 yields 0.02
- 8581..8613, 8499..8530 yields 0.18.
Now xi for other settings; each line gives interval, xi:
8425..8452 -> 9.59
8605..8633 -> 9.68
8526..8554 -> 8.7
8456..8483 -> 8.84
